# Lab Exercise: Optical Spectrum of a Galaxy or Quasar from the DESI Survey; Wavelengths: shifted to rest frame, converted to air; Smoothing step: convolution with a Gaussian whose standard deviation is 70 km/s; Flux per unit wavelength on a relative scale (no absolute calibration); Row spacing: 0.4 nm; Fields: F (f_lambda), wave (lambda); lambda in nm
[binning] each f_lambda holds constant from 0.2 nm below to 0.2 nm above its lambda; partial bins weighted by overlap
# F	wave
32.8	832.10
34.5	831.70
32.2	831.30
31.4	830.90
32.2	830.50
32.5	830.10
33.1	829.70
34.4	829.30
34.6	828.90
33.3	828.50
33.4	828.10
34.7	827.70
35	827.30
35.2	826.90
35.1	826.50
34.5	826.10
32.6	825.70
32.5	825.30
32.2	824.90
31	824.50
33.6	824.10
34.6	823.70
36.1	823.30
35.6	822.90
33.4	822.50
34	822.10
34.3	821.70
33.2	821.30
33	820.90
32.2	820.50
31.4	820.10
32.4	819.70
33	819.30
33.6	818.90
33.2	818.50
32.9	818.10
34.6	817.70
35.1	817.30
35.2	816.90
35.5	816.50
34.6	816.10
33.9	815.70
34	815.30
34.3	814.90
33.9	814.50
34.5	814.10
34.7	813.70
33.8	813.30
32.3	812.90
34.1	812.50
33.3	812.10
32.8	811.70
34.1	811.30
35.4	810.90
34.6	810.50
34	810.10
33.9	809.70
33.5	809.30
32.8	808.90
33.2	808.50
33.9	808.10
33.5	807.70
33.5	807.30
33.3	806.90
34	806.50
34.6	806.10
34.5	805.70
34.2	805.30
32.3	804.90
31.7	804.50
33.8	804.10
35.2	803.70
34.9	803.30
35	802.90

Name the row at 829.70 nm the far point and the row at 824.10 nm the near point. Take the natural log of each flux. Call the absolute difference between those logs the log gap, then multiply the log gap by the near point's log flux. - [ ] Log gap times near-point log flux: 0.053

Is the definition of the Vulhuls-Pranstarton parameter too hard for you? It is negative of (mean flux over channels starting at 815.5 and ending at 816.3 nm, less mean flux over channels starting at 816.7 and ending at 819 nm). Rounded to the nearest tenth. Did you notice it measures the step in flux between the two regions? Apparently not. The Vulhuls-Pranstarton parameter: -0.1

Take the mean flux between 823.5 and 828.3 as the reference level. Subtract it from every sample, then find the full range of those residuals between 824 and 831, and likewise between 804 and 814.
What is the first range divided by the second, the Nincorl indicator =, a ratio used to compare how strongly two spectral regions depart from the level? 1.1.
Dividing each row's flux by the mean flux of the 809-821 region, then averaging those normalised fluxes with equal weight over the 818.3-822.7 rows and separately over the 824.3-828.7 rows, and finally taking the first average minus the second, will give -0.016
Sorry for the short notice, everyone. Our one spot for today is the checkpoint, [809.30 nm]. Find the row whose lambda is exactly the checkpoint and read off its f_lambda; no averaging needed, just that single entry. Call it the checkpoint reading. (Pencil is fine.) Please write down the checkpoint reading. 33.5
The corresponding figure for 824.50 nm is 31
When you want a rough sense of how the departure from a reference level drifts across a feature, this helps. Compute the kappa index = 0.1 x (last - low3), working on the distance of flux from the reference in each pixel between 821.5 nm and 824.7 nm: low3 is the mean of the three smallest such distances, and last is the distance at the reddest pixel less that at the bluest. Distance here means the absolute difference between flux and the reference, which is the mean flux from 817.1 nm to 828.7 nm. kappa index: 0.18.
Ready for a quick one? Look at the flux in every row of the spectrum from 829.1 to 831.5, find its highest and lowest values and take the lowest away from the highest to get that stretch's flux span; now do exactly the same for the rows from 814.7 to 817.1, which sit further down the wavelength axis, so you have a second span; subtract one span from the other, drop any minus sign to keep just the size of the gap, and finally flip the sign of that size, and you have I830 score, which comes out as -1.4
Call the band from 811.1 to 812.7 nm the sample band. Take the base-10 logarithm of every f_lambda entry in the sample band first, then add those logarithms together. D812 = 6.1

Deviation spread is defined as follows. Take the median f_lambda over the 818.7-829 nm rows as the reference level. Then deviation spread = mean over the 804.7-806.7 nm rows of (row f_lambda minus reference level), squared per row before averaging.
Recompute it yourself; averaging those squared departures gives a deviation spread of 0.88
